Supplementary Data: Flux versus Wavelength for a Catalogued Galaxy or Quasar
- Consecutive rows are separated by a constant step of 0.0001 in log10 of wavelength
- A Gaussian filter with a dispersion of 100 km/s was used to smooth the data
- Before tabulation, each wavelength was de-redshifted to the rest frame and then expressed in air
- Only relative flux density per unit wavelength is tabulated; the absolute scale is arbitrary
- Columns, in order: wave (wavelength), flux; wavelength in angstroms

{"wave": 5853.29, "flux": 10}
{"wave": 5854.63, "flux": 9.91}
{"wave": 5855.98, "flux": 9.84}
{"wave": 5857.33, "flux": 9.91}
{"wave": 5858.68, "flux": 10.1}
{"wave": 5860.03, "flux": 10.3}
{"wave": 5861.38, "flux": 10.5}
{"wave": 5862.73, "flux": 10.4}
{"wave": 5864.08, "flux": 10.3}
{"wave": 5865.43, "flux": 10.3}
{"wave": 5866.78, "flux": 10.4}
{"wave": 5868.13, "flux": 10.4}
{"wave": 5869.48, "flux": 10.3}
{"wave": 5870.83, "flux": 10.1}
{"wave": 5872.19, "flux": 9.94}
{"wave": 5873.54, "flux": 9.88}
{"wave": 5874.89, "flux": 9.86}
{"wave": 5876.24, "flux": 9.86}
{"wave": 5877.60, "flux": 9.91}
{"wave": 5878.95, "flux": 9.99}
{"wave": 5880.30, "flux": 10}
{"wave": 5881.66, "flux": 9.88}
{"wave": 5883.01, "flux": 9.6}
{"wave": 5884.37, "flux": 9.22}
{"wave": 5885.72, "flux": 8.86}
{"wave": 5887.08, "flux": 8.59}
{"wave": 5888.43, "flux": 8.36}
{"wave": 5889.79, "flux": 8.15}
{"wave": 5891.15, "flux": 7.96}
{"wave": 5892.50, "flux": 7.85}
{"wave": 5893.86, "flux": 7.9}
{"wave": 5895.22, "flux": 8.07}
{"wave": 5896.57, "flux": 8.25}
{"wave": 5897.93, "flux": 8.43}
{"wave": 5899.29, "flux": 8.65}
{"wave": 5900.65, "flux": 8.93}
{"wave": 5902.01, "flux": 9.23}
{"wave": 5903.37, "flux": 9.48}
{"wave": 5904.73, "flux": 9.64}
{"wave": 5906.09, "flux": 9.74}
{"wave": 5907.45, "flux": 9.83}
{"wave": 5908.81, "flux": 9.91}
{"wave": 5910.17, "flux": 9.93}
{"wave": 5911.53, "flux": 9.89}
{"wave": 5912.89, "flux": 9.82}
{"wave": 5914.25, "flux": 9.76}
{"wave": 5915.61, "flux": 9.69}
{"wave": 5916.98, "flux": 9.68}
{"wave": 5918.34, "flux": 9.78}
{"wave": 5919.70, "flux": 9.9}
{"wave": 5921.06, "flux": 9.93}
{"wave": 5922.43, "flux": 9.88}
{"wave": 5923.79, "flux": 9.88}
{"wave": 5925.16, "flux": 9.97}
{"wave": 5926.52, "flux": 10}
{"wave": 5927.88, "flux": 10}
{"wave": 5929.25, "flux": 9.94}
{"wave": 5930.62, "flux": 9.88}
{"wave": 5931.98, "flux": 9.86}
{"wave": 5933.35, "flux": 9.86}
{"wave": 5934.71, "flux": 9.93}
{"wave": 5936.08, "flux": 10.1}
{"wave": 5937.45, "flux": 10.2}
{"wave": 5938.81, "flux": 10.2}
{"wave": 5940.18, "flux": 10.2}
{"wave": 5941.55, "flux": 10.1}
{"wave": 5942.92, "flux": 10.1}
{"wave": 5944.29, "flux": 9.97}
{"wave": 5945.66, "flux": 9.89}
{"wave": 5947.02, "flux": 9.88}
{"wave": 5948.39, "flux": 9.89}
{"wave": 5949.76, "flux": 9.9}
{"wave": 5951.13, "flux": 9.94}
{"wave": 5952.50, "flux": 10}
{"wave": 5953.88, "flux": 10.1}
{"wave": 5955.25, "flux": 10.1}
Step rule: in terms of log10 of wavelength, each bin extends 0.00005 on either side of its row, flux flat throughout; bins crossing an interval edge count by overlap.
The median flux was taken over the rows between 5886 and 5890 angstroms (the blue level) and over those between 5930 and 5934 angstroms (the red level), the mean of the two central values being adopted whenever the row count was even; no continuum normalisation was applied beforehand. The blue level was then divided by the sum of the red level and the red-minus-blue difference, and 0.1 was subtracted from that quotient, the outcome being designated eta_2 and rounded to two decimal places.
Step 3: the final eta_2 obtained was 0.64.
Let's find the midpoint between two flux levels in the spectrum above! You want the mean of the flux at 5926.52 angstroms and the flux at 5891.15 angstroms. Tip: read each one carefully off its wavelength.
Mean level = 9.0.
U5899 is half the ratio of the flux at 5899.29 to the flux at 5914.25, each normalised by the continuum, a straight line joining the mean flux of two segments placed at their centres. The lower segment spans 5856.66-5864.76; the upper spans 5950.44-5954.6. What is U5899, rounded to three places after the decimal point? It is 0.441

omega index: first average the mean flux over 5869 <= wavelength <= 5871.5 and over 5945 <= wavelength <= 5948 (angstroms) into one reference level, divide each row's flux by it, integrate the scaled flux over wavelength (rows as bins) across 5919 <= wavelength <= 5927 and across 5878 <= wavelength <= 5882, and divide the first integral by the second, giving 2.0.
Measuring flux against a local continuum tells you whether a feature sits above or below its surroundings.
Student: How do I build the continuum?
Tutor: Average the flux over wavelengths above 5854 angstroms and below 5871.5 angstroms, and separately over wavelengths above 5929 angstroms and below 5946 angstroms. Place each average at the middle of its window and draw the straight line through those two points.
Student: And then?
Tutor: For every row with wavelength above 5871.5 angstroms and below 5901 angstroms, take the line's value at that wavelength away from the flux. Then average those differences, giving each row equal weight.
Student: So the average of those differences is -1.1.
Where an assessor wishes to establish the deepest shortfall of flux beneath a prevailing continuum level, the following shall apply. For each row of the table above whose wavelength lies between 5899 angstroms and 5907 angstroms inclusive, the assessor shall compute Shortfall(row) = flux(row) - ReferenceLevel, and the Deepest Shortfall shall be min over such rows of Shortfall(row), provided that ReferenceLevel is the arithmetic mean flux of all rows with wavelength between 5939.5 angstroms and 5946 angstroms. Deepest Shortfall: -1.4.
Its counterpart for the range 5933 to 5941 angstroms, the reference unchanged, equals -0.2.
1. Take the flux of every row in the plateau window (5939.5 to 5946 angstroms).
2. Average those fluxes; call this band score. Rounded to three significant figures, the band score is 10.1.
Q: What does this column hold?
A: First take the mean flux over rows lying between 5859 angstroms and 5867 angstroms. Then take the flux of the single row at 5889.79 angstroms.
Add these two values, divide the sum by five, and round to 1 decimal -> 3.7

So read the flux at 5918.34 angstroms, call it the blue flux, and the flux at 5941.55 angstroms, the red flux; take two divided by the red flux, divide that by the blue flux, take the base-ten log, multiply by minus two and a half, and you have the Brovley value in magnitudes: 4.23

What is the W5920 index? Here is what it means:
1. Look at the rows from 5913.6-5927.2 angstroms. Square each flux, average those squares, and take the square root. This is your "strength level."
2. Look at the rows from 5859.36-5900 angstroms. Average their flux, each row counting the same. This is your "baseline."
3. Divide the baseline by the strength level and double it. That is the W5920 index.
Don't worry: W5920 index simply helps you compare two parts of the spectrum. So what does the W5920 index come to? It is 1.91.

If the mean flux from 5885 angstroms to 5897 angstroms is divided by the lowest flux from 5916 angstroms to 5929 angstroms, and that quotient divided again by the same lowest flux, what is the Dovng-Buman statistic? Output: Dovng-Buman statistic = 0.088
